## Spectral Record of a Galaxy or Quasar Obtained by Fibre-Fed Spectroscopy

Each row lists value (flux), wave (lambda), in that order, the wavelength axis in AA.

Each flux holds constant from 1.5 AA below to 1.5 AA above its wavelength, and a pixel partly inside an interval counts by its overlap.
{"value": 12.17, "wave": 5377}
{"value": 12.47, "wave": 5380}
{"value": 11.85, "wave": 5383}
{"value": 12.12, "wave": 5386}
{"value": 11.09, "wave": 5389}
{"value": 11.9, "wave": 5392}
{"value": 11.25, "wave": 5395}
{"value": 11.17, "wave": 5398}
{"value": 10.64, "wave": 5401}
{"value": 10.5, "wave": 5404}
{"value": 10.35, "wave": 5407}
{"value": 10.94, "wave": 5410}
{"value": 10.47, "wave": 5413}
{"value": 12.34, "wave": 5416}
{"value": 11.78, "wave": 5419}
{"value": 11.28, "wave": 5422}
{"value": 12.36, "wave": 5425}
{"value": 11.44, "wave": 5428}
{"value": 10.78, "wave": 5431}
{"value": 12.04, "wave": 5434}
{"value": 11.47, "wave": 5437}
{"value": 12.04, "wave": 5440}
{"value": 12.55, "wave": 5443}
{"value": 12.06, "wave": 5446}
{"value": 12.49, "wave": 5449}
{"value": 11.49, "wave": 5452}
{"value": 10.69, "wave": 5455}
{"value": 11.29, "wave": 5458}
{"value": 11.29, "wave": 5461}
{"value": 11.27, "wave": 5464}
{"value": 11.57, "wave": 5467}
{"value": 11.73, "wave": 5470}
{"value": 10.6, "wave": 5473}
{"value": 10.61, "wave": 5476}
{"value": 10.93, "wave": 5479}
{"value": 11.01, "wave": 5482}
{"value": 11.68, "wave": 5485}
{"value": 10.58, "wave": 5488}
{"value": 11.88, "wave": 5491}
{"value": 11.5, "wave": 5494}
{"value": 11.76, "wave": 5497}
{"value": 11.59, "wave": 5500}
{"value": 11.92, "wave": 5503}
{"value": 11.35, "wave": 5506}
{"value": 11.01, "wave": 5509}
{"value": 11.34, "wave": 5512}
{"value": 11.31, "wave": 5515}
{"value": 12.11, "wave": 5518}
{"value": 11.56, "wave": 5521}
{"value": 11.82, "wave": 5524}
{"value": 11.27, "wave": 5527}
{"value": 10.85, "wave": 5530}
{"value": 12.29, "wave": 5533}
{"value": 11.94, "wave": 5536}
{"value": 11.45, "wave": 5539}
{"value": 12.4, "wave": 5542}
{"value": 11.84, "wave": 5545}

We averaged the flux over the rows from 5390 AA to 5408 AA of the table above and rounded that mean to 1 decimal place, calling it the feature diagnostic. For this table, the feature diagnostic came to 11.0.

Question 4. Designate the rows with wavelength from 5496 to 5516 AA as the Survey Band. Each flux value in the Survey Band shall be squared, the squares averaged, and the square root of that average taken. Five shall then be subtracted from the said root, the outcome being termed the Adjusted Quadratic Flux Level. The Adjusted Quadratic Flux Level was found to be 6.5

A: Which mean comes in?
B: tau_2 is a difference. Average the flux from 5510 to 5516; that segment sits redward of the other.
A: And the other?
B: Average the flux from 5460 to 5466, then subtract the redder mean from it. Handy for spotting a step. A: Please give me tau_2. 0.0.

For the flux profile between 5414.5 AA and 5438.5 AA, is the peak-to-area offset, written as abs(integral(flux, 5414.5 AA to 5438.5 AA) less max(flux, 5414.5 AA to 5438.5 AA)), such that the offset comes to 268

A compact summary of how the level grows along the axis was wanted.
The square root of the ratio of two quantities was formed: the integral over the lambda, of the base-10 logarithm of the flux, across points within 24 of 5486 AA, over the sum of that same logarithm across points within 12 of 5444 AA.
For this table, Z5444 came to 2.4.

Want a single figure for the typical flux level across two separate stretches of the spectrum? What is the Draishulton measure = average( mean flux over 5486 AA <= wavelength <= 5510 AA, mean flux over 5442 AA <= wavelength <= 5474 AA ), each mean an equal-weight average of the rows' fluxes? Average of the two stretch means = 11.5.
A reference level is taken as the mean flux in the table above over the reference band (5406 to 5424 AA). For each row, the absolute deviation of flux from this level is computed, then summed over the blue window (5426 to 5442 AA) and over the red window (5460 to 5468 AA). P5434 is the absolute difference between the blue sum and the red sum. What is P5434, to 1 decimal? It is 2.1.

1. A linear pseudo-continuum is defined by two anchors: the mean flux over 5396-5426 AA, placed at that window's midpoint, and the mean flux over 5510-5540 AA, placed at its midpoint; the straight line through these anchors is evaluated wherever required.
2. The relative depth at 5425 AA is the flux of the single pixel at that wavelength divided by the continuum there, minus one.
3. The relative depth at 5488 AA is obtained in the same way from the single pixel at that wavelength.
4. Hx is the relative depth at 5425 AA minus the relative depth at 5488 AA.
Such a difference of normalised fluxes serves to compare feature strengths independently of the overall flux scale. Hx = 0.18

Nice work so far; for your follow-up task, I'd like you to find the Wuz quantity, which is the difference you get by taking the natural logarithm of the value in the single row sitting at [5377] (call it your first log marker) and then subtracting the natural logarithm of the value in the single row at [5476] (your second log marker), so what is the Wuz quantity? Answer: 0.14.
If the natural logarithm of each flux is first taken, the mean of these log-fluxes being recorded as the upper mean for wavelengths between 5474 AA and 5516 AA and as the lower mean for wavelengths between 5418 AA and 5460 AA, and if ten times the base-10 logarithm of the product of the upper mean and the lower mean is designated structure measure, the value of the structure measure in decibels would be 7.75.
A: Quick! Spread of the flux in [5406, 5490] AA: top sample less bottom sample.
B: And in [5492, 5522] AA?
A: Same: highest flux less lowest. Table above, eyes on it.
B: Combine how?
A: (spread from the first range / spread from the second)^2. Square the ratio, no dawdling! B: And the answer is 4.0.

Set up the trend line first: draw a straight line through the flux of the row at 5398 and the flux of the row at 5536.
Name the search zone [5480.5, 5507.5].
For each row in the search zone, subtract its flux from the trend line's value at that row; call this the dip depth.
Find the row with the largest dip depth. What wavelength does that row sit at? 5488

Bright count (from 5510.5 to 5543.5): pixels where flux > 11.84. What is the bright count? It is 4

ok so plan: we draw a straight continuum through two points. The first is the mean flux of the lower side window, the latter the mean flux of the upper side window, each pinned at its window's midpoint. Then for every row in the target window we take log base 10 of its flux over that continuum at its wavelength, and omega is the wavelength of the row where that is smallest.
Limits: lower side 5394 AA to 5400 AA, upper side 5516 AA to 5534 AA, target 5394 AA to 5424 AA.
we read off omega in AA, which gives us 5407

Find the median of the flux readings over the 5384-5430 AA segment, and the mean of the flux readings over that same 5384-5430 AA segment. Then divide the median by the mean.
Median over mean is 0.99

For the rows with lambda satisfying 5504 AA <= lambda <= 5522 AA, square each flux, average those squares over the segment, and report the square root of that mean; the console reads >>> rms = 11.5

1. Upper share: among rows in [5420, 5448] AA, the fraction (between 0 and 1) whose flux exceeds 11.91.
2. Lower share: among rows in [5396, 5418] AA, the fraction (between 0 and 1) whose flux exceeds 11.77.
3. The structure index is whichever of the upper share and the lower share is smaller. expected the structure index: 0.14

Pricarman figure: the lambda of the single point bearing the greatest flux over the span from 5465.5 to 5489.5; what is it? 5470 AA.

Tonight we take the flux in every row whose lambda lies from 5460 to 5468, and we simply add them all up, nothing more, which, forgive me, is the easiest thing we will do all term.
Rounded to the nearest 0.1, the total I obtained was 34.1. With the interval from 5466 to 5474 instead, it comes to 33.9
